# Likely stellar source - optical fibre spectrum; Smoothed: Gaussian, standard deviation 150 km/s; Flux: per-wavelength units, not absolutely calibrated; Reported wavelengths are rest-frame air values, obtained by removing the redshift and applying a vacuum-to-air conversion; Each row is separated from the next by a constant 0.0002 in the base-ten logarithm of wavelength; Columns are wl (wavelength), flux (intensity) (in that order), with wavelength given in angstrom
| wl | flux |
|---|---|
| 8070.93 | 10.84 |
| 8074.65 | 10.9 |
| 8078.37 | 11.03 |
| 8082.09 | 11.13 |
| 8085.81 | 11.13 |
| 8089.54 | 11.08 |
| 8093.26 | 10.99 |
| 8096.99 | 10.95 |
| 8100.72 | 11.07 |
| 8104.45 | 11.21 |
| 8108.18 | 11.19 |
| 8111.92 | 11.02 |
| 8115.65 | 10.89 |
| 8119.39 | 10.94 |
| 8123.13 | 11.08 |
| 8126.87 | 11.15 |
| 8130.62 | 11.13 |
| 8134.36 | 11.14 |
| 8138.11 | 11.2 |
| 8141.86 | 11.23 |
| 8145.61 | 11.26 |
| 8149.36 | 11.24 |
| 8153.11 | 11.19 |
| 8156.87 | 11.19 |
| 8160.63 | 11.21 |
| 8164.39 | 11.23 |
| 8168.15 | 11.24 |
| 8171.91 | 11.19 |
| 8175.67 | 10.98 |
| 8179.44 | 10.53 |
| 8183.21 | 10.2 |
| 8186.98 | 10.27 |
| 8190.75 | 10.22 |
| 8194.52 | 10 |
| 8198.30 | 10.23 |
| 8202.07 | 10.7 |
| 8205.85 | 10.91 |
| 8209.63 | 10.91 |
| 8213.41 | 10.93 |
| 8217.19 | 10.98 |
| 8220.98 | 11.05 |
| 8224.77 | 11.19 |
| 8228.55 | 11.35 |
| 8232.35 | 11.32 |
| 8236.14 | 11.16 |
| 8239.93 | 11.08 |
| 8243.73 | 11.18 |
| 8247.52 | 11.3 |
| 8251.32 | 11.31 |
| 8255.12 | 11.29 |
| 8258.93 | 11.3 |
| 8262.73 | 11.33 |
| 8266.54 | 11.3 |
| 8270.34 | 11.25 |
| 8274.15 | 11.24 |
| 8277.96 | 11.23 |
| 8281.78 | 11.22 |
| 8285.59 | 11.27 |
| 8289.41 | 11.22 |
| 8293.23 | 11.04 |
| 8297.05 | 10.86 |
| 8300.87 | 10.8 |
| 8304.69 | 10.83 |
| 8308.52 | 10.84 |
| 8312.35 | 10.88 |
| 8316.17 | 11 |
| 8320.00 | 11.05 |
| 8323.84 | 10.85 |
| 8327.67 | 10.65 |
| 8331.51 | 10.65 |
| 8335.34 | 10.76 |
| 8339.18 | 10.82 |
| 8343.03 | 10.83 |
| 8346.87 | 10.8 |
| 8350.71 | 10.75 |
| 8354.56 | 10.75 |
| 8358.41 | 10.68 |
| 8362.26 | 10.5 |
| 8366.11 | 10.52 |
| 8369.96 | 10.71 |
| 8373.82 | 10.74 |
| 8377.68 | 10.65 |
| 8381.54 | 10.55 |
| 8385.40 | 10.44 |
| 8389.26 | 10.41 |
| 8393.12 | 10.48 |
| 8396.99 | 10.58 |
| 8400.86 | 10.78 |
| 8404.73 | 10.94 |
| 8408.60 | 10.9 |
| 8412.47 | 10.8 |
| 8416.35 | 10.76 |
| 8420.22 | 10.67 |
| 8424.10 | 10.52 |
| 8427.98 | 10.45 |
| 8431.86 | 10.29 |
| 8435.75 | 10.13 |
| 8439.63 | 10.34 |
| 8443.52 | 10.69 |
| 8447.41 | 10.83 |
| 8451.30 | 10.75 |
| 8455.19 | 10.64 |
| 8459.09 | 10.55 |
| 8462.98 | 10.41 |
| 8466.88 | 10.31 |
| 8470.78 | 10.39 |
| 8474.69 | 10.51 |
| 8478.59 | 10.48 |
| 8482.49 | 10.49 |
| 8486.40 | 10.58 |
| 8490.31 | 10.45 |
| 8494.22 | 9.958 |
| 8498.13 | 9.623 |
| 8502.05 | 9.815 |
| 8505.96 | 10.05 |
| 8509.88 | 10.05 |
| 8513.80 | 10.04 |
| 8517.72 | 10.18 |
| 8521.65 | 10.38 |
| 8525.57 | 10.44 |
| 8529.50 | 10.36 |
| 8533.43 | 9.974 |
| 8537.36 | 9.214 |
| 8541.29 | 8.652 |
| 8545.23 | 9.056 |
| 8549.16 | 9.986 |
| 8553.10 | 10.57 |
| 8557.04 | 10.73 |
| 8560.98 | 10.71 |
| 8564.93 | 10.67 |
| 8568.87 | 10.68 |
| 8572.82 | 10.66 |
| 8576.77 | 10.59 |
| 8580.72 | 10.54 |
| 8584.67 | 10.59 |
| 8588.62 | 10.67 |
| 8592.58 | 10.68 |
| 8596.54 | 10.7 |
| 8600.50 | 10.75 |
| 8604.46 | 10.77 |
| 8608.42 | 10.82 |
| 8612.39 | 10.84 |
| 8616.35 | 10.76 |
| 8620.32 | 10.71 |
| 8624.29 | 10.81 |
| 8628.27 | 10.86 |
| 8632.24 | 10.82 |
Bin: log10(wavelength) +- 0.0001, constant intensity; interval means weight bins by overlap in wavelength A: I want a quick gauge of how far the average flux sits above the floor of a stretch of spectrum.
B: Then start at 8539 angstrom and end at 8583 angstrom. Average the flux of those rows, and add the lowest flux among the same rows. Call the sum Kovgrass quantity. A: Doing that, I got 18.9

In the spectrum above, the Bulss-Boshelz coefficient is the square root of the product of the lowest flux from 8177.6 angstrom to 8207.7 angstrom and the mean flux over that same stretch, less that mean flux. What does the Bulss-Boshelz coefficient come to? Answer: -0.193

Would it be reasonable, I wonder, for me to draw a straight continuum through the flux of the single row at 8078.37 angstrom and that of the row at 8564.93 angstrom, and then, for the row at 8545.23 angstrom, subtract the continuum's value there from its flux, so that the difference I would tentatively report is -1.63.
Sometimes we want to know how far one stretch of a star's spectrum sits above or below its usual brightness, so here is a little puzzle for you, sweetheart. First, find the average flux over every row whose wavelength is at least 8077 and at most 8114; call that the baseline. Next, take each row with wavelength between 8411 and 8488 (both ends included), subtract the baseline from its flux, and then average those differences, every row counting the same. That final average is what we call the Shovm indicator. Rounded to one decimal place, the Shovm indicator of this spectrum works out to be -0.6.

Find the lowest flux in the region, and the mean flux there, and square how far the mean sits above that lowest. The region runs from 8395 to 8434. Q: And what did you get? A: 0.14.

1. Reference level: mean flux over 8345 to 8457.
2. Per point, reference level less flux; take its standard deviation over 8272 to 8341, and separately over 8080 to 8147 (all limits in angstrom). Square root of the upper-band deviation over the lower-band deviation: 1.4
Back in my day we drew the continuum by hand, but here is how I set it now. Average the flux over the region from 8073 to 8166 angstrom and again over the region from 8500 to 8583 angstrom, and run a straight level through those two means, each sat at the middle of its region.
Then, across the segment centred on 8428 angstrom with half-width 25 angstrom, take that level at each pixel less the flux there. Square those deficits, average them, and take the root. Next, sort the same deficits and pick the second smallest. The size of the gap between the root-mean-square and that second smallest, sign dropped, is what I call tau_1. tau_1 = 0.77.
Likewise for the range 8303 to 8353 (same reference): 0.54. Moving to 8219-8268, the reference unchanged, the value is 0.95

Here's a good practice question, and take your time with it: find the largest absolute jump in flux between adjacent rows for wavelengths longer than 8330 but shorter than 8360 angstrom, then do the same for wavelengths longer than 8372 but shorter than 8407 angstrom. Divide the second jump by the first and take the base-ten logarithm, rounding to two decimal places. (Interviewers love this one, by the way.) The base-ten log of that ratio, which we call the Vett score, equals 0.26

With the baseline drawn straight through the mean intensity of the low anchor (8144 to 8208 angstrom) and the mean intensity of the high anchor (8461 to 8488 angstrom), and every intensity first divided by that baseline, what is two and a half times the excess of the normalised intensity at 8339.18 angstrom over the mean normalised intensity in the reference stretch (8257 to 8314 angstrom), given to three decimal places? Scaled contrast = -0.052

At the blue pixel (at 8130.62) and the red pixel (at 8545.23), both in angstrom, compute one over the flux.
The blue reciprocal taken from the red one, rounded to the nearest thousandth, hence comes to 0.021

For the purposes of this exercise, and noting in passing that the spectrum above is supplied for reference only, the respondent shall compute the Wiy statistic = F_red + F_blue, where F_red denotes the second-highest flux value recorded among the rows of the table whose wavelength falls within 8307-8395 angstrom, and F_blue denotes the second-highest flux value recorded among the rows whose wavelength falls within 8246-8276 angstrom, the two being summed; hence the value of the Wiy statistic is 22.3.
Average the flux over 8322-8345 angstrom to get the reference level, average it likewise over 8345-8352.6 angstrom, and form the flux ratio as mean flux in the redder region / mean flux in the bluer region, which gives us 1.00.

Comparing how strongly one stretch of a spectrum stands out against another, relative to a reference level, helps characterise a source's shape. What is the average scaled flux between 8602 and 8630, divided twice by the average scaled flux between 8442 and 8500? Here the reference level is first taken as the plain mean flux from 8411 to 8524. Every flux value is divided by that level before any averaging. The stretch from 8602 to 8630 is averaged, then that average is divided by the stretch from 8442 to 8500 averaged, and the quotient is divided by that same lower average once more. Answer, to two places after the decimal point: 1.03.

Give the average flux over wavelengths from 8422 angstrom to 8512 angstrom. 10.4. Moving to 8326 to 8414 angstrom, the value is 10.7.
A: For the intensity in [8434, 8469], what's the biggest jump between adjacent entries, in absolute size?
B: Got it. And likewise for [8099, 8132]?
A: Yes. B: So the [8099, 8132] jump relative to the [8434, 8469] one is 0.49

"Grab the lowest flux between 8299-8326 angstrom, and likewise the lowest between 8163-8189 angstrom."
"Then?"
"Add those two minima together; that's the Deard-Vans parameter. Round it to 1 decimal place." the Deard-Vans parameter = 21.0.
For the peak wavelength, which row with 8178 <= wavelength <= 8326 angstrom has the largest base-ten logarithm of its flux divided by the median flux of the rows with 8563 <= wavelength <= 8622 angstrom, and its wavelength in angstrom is 8228.55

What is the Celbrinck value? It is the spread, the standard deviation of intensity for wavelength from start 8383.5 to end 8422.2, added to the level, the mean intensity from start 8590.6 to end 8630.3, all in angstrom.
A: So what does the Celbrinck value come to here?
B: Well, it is 11.0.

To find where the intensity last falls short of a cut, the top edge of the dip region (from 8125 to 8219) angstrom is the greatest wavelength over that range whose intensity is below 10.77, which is 8202.07 angstrom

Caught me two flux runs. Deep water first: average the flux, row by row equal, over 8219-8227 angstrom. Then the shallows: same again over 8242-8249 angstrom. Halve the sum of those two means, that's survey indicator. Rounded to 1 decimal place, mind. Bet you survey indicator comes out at 11.2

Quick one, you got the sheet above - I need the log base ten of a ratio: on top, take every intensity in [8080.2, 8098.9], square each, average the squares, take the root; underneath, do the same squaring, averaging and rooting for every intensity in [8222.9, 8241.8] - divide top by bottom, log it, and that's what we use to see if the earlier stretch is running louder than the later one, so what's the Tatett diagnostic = -0.006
